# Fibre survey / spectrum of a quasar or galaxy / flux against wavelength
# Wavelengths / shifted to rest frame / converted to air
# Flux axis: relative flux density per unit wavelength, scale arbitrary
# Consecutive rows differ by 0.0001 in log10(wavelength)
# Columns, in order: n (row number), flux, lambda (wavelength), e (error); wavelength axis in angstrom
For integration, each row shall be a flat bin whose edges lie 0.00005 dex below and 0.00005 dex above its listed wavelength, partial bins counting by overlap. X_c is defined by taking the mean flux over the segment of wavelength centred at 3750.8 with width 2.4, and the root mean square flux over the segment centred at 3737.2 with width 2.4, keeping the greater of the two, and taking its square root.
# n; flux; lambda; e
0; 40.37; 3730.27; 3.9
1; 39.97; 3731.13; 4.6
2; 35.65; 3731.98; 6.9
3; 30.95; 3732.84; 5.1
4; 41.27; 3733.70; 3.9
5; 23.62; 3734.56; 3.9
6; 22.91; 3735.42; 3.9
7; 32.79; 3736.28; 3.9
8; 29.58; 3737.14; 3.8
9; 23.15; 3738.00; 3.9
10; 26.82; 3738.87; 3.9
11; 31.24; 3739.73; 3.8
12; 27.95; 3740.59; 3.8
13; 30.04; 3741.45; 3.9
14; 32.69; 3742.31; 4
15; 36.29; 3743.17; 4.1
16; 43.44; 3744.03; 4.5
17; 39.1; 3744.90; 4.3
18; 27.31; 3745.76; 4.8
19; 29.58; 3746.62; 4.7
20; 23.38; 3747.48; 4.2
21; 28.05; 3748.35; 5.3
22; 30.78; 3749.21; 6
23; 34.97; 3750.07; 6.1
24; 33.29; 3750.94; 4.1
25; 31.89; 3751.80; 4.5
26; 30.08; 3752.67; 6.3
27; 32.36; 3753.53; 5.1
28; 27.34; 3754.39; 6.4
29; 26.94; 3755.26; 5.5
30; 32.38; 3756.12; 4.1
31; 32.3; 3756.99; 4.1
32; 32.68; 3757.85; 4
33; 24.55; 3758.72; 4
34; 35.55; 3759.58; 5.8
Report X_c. 5.8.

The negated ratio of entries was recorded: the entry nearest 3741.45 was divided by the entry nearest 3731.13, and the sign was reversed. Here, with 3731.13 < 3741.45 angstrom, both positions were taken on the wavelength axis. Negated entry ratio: -0.75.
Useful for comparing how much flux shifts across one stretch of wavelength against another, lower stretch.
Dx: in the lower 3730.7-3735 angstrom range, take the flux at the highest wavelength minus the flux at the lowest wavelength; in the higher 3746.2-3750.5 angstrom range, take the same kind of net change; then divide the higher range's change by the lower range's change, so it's 0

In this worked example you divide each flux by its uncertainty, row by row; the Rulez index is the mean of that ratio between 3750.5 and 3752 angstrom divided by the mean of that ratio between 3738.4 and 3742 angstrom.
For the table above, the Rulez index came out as 1.0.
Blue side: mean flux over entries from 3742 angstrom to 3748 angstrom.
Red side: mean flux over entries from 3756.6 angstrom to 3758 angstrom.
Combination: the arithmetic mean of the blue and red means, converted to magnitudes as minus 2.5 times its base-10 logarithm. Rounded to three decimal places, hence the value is -3.790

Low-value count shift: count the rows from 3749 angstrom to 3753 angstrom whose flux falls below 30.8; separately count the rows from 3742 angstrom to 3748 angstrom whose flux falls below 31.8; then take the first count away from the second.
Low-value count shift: 1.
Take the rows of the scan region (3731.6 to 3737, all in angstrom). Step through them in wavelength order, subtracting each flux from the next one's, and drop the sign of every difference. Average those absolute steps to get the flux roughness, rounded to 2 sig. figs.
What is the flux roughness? 8.7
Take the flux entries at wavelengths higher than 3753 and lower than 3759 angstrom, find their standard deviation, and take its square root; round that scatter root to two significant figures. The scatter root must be 1.8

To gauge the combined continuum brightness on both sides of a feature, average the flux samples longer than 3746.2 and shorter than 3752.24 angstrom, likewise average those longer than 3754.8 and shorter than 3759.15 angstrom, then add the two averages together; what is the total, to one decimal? 60.0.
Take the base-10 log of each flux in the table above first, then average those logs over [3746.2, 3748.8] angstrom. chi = 1.43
